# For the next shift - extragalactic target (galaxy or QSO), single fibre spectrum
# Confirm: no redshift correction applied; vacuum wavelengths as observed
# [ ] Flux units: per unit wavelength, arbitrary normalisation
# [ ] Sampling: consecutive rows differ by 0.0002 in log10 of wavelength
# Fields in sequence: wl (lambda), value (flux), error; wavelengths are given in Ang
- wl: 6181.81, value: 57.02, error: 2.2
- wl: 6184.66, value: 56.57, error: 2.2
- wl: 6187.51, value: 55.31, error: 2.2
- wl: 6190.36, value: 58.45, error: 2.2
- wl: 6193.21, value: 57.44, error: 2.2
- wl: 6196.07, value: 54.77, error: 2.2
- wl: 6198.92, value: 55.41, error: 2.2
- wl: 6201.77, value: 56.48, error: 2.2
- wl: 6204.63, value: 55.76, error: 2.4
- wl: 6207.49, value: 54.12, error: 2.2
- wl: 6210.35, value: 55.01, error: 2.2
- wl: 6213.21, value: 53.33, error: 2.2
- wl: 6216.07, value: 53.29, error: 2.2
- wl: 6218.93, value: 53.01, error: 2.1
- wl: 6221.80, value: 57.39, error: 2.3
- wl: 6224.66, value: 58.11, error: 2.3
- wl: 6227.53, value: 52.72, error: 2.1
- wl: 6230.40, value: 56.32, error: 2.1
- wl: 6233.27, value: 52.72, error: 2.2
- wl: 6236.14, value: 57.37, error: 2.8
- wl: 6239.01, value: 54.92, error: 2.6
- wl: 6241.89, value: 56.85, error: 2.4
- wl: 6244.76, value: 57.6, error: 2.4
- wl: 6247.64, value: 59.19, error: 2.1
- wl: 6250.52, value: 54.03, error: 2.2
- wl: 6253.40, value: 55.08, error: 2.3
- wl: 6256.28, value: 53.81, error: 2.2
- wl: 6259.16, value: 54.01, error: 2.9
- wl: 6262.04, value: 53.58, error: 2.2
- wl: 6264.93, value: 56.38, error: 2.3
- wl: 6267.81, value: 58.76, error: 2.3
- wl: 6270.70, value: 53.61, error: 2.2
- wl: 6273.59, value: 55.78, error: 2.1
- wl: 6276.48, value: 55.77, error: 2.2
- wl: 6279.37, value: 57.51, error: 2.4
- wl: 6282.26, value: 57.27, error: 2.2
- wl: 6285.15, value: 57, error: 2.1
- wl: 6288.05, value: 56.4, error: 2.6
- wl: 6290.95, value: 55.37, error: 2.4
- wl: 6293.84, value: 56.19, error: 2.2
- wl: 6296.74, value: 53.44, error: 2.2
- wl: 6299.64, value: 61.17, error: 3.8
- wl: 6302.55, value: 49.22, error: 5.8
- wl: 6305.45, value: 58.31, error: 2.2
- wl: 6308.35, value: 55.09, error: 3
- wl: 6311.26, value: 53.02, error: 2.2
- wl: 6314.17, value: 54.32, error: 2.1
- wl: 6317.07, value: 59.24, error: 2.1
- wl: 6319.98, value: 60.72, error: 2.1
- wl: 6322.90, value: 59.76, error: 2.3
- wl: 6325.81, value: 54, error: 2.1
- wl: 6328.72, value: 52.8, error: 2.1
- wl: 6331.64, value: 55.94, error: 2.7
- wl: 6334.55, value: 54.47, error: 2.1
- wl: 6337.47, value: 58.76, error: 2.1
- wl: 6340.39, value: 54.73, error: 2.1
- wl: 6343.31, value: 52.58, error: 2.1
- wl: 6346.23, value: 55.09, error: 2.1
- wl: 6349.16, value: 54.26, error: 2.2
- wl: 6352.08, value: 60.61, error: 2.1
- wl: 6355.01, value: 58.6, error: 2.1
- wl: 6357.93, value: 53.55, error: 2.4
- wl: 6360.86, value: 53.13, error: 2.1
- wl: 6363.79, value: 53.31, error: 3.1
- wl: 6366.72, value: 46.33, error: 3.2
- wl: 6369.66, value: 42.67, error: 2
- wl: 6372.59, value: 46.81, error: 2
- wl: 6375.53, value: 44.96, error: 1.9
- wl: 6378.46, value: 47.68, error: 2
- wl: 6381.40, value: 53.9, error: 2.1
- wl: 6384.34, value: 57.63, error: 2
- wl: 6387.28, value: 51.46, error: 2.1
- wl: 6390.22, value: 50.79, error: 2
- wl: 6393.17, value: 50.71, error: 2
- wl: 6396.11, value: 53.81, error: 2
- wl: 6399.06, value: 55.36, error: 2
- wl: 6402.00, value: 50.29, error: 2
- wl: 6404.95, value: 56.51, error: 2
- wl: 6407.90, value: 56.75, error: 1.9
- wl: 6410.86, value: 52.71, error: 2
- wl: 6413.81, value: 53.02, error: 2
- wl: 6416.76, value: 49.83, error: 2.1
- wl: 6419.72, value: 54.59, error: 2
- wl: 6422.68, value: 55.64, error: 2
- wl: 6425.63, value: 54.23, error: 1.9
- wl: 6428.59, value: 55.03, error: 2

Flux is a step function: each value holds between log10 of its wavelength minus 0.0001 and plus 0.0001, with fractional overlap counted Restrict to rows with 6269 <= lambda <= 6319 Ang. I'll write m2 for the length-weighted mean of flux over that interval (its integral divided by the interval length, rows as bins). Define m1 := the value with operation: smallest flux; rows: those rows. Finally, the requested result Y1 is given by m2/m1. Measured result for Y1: 1.14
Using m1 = 49.22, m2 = 55.9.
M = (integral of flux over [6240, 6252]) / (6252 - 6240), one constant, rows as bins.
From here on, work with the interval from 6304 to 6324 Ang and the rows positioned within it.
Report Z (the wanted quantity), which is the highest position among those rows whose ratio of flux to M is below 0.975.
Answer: 6314.17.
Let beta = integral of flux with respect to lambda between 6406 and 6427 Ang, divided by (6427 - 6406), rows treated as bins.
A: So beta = 53.9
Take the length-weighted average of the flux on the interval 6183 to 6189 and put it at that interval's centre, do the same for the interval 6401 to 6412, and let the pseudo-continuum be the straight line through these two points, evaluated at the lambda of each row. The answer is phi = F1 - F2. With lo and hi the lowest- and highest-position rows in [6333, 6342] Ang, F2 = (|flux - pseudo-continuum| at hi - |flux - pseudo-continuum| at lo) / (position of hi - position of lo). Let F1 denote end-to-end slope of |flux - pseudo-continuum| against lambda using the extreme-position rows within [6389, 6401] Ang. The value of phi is -0.2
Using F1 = -0.28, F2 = -0.05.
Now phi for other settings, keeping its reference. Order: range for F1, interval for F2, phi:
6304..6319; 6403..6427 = 0.2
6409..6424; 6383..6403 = 0.0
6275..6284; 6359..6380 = 0.0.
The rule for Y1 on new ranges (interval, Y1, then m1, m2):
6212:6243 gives 1.04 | 52.72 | 55.1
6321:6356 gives 1.06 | 52.58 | 56.0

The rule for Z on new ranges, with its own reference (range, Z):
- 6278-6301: 6296.74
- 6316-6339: 6334.55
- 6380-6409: 6402.00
